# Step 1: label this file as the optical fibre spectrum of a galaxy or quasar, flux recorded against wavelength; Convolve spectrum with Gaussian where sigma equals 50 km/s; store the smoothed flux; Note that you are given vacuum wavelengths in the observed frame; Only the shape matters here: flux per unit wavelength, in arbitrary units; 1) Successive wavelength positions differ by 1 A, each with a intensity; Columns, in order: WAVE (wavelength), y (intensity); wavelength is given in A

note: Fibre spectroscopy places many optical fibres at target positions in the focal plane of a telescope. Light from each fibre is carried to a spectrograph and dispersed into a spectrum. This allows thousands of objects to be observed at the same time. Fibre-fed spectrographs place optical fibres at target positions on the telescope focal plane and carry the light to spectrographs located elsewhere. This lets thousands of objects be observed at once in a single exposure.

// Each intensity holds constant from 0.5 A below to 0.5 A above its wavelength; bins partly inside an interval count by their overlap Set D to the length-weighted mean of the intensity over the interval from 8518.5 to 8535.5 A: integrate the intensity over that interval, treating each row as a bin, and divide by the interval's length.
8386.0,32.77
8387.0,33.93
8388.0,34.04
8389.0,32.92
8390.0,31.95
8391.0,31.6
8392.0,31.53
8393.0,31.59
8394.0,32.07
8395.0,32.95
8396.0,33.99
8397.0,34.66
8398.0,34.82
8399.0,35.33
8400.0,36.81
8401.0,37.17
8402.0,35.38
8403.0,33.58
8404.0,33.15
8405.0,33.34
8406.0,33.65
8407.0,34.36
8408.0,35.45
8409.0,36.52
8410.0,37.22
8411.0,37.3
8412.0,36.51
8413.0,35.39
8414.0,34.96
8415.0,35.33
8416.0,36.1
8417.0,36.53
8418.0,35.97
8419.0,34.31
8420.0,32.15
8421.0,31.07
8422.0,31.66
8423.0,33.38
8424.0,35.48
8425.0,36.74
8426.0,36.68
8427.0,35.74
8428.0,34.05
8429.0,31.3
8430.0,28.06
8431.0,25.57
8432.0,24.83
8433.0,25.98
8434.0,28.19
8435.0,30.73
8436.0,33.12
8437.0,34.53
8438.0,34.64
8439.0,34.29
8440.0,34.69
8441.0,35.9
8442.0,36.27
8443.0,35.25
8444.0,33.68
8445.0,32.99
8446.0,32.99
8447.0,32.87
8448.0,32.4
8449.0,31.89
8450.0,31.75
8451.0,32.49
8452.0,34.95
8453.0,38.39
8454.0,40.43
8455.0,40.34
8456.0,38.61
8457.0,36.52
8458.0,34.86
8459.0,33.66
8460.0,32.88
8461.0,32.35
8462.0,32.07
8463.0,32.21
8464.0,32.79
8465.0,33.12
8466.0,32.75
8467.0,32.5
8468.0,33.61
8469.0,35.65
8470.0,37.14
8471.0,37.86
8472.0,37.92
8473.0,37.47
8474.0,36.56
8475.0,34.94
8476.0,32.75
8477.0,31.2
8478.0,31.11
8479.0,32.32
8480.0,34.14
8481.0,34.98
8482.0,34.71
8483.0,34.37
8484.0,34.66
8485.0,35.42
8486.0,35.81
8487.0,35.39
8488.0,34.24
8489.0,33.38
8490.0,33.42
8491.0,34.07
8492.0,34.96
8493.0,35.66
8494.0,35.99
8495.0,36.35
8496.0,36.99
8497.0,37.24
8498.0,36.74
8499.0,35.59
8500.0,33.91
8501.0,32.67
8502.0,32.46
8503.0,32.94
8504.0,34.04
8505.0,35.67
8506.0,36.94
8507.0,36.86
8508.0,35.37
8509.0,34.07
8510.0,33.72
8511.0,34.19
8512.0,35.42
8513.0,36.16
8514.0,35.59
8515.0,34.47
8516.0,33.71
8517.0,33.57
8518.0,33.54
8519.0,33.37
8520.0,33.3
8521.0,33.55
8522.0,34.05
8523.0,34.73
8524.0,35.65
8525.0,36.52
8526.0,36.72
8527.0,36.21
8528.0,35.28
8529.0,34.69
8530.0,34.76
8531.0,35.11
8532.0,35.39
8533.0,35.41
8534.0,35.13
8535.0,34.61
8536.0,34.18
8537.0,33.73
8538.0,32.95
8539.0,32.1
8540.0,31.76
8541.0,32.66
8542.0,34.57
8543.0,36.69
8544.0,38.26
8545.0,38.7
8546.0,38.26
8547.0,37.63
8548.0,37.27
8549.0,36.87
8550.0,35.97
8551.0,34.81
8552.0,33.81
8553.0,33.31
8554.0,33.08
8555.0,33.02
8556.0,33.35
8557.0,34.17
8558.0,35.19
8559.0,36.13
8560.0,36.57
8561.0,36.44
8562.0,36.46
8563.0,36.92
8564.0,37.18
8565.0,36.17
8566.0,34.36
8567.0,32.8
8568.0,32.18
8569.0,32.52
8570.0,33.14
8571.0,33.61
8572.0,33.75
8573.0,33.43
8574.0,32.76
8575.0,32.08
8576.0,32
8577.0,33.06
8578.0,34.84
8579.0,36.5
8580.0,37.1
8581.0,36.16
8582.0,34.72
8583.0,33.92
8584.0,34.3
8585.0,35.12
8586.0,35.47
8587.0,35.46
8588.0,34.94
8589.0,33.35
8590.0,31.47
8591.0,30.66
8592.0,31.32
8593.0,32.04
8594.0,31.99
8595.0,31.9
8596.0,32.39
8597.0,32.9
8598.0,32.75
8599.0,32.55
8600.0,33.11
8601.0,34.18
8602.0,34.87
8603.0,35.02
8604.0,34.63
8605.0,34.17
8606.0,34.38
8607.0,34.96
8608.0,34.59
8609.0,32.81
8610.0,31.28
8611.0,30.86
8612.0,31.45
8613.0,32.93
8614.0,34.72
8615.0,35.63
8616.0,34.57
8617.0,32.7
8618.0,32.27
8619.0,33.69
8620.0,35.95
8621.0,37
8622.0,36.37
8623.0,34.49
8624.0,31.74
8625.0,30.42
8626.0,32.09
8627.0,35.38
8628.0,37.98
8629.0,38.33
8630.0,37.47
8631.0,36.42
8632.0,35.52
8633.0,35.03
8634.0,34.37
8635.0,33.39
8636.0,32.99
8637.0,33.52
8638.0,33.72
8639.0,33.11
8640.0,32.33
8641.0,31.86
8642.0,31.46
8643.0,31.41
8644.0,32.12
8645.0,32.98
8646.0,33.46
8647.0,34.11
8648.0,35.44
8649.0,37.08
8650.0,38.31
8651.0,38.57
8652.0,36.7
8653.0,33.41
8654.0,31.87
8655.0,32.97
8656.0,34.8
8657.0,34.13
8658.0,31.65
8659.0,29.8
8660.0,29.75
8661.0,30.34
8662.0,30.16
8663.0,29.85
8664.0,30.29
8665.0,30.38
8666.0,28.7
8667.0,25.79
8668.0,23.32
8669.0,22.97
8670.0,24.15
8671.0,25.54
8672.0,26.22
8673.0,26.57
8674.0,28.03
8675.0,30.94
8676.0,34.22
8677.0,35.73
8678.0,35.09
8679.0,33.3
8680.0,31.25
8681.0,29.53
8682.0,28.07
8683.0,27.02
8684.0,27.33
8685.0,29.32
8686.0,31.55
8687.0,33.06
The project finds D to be 35.0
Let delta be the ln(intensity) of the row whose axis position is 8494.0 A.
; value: 3.58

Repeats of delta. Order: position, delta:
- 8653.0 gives 3.51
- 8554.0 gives 3.50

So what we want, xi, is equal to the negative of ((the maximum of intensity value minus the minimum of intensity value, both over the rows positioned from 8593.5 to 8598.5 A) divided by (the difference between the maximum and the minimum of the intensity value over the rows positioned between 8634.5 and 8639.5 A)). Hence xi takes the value -1.4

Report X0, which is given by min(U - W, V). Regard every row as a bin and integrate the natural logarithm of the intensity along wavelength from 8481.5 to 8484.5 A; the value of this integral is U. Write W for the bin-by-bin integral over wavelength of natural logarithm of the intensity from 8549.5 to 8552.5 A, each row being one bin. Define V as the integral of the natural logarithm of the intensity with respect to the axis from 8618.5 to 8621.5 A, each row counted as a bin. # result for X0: -0.02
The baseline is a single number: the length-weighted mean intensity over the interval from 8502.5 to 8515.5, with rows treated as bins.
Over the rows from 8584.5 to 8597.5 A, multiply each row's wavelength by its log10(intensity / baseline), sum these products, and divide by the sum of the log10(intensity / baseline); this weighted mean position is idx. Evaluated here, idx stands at 8593.0 A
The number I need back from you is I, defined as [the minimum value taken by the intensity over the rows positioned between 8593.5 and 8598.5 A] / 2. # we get 15.95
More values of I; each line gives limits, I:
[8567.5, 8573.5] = 16.09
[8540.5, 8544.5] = 16.33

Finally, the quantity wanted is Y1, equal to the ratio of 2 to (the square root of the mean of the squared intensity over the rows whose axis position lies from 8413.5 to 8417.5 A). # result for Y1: 0.0560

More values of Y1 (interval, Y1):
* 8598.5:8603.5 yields 0.0589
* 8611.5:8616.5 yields 0.0590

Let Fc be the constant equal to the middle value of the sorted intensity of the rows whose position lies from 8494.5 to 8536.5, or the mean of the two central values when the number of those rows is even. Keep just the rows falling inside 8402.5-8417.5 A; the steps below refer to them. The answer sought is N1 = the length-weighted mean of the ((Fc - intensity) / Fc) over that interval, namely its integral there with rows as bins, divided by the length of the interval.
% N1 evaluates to -0.01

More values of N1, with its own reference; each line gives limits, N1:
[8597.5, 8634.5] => 0.02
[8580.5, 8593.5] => 0.03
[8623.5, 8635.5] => 0.00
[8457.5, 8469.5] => 0.05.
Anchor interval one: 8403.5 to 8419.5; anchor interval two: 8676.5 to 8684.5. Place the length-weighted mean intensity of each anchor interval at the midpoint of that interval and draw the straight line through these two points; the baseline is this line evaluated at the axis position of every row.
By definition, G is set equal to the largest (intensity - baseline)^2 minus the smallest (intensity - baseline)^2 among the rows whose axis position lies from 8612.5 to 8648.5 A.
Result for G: 43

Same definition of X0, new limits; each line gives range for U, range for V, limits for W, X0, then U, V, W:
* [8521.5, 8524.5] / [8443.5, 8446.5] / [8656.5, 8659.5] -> 0.27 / 10.6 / 10.5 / 10.4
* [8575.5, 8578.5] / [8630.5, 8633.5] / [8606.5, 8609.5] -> -0.07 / 10.5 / 10.7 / 10.6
